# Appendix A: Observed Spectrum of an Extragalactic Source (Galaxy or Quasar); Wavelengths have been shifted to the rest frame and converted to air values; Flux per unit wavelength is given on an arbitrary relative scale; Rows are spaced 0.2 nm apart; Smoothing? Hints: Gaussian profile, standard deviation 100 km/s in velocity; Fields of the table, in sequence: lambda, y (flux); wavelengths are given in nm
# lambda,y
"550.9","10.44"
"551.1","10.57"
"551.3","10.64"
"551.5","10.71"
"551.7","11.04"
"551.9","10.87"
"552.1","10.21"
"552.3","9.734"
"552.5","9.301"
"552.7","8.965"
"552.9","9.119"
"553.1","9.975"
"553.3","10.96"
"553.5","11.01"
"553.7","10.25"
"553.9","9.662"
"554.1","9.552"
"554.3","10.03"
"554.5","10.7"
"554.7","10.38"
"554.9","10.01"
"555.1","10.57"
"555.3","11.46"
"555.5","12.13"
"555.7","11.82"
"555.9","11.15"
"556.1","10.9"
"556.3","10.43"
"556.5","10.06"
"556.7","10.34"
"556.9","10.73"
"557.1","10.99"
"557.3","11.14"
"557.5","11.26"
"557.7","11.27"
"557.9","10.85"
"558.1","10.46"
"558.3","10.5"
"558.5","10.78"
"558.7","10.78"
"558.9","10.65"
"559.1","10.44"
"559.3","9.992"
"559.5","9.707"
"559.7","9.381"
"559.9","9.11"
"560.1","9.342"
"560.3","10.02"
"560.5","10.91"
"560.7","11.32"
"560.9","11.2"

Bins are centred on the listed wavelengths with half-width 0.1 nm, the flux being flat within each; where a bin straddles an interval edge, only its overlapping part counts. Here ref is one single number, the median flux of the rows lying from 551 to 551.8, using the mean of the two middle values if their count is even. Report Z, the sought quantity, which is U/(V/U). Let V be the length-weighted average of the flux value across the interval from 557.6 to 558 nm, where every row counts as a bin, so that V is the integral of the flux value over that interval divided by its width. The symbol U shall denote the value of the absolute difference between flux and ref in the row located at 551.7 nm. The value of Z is 0.012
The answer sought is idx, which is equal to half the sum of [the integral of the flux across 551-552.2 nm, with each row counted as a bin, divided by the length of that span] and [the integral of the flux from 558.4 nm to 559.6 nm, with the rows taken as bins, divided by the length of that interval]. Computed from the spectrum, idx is 10.5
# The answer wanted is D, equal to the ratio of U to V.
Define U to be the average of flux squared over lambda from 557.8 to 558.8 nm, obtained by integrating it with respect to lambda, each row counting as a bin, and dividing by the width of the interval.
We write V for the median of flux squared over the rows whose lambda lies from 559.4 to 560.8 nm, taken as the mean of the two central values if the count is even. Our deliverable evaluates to 1.21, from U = 114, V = 94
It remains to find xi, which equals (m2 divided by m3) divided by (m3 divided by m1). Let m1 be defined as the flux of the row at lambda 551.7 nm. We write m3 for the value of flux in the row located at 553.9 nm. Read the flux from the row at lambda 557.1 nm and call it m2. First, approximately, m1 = 11.04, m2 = 10.99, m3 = 9.662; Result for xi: 1.30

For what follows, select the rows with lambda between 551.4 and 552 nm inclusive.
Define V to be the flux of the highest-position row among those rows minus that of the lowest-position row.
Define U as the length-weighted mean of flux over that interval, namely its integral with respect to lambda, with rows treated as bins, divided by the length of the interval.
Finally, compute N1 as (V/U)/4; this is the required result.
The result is 0.00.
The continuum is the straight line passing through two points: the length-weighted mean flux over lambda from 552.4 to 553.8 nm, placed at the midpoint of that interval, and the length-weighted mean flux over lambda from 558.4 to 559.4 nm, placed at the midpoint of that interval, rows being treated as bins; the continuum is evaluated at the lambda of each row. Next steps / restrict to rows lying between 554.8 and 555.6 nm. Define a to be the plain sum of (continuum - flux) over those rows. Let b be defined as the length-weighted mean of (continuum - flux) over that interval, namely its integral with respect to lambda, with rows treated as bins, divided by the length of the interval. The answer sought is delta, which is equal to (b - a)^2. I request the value 7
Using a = -3.6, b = -0.9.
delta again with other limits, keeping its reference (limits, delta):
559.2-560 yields 10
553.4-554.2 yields 0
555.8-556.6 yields 1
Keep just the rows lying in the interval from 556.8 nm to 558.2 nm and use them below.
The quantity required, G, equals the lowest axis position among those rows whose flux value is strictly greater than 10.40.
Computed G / 556.9 nm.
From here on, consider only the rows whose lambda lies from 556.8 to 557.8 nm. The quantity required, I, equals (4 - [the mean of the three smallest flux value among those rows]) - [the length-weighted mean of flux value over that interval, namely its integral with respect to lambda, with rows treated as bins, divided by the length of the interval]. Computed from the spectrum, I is -18.0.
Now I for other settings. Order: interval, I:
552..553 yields -14.6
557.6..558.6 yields -17.4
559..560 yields -15.1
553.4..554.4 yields -15.8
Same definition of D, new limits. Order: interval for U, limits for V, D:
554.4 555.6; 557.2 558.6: 1.01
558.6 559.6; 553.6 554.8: 1.04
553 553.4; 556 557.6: 0.94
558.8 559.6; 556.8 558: 0.85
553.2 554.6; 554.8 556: 0.83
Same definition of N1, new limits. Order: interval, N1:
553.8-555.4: 0.04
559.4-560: -0.02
